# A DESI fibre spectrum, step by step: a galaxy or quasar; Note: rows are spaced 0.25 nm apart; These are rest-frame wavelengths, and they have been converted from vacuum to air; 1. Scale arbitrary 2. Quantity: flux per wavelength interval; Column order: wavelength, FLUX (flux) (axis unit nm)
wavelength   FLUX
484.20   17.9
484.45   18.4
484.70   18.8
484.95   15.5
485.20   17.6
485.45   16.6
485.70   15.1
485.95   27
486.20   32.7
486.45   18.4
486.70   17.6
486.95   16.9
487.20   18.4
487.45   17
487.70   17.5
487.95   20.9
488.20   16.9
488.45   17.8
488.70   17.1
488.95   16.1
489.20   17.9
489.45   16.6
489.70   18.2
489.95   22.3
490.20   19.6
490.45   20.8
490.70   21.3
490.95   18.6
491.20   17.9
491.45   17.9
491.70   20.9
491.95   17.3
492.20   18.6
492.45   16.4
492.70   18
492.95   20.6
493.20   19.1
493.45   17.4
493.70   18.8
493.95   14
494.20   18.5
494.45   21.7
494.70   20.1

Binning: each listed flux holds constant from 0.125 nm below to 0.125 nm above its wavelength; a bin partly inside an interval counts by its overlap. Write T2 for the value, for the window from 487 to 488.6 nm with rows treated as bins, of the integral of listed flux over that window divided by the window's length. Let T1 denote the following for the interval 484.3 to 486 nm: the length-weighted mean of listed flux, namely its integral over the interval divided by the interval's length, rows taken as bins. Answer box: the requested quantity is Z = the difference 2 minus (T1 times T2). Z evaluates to -323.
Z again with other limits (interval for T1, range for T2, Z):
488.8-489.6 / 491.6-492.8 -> -306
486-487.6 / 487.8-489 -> -363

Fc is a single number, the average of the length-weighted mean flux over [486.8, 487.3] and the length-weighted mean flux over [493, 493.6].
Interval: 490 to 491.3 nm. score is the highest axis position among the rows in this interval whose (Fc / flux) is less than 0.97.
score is 490.70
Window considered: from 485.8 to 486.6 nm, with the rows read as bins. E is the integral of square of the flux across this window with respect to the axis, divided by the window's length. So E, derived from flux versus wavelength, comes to 685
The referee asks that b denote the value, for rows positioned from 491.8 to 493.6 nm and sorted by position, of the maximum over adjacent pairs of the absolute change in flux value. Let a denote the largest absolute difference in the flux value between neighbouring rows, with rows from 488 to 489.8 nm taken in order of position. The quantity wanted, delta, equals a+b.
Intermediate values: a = 1.8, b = 2.6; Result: 4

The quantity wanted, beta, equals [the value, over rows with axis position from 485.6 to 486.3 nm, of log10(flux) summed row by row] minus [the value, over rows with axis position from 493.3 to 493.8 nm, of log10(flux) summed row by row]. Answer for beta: 1.6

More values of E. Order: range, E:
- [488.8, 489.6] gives 287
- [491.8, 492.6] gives 309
